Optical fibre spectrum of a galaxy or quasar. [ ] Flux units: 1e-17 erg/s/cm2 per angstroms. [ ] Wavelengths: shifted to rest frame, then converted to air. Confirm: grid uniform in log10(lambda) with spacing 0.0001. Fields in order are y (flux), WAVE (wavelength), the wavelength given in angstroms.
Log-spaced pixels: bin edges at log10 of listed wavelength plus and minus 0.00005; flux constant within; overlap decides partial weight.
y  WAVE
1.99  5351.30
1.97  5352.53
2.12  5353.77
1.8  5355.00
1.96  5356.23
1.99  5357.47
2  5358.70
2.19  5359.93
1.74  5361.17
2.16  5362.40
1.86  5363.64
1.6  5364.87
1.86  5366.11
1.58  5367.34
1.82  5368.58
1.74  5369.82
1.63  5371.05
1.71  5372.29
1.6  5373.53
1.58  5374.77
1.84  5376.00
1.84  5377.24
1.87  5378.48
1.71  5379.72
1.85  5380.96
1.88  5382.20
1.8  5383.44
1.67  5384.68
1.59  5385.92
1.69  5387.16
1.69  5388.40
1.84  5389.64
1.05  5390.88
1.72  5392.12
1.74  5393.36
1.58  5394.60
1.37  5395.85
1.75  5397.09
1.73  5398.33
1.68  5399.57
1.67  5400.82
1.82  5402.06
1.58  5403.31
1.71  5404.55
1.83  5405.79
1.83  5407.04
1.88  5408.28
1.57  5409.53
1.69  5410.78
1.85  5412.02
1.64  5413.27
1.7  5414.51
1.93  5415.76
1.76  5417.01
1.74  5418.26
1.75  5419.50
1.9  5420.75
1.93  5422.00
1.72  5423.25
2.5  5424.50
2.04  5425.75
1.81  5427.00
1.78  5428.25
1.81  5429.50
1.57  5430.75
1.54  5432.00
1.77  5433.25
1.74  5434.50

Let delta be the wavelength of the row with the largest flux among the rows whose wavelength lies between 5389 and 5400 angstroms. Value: 5389.64 angstroms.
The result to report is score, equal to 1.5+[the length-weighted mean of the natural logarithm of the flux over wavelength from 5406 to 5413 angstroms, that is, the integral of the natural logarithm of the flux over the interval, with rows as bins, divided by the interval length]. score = 2.06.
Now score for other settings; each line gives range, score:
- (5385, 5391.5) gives 1.94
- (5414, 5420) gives 2.07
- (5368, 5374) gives 2.03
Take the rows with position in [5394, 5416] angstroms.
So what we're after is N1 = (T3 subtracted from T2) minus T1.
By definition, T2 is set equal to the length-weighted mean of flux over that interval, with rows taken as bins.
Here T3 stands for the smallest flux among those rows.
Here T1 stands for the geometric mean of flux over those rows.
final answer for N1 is -1.37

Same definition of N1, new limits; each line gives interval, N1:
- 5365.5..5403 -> -1.04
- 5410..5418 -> -1.64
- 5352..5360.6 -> -1.80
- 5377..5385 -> -1.67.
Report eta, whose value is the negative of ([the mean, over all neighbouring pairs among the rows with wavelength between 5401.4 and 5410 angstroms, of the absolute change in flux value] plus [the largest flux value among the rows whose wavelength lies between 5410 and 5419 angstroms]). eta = -2.07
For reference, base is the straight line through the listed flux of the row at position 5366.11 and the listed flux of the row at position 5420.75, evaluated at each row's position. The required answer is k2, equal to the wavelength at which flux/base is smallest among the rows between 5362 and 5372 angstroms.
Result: 5367.34 angstroms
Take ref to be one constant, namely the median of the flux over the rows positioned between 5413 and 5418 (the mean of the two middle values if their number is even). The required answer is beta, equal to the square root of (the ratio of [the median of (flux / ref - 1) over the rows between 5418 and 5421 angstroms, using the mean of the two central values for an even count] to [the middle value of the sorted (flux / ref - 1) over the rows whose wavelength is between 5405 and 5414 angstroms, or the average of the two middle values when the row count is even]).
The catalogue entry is 0.4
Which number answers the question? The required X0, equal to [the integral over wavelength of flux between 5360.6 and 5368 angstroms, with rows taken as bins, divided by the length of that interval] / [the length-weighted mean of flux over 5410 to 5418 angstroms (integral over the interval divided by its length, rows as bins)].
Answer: 1.03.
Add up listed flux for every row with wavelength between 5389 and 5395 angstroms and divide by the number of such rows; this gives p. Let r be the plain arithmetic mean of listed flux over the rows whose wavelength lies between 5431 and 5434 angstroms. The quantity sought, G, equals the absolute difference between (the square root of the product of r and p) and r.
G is 0.03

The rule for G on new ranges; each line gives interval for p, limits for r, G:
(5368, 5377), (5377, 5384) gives 0.06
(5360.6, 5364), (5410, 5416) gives 0.08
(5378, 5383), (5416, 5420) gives 0.04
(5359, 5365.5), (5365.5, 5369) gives 0.08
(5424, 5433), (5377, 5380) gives 0.03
